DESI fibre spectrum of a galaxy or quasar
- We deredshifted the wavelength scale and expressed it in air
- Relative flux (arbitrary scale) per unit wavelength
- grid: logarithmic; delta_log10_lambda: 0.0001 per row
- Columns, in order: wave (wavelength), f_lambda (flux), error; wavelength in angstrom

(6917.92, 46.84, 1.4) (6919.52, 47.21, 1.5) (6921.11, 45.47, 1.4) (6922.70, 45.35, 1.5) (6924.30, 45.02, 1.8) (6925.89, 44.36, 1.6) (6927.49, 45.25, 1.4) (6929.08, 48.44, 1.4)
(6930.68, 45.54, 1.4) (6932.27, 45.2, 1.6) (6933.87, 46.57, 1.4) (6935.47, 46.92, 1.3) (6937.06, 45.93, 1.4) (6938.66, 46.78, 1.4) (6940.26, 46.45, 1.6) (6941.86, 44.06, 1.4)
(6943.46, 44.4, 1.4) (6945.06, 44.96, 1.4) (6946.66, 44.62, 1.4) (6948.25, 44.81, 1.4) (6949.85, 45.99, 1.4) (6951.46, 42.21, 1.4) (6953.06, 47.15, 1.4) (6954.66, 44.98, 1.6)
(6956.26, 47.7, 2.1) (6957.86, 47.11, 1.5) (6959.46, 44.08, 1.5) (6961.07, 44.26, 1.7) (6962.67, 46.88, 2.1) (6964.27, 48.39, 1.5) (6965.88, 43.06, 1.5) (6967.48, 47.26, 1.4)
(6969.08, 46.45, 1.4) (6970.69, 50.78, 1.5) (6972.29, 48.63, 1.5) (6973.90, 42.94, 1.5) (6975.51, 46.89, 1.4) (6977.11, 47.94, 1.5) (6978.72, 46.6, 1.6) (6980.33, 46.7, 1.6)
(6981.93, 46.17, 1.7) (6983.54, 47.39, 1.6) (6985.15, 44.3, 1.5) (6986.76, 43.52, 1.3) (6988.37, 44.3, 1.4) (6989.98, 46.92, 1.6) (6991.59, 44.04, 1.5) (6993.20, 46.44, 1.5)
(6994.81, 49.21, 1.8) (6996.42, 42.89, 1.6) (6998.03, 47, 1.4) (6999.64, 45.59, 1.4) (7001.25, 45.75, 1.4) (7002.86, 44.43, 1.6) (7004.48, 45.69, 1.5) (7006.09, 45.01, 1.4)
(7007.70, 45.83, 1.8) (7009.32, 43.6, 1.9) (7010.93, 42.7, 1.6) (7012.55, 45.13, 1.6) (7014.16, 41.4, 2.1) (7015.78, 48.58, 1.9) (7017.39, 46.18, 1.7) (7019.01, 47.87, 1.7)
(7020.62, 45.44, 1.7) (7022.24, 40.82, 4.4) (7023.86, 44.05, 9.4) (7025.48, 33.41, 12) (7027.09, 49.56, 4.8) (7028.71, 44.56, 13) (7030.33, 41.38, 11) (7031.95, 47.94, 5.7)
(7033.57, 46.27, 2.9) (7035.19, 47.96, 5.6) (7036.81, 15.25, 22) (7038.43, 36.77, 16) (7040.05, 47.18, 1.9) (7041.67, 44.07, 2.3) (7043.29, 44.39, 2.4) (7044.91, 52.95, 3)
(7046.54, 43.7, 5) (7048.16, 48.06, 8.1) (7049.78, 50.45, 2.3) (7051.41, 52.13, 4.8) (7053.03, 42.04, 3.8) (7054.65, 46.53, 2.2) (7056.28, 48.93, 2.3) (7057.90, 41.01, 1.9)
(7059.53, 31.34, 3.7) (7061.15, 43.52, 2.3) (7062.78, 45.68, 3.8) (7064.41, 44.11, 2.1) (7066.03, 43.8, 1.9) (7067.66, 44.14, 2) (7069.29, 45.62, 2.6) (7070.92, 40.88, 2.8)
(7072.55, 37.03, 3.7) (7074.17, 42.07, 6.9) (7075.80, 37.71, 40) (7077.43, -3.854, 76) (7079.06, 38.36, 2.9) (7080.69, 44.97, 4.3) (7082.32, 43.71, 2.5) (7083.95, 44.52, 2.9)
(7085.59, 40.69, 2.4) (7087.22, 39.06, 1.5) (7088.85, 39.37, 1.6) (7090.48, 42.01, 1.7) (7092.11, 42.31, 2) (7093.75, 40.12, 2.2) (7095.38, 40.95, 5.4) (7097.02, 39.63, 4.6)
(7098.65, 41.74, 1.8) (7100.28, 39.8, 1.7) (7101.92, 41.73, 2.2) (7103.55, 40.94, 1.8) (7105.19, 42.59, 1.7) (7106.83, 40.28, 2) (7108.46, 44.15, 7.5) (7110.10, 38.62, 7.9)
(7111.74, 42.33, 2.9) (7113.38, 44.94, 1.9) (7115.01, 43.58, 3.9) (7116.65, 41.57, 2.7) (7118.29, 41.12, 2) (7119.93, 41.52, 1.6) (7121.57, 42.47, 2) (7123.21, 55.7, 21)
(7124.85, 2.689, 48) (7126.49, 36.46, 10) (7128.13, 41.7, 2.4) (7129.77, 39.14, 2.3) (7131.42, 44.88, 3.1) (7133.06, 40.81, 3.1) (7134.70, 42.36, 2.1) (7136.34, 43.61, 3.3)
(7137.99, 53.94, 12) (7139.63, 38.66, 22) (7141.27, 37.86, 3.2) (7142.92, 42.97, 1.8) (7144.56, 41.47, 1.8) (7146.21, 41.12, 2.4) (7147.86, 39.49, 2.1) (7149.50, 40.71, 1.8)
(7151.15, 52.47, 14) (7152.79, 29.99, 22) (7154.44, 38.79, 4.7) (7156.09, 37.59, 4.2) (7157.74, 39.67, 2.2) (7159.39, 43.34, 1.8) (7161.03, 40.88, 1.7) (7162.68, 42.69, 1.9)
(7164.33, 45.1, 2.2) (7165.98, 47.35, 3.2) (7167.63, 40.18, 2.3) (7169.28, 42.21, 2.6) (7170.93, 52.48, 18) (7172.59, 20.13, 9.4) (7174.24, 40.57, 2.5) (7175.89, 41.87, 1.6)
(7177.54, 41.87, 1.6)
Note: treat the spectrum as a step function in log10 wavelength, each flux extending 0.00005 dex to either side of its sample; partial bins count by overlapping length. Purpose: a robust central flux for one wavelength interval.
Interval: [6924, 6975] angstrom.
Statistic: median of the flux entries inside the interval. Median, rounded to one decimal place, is 45.7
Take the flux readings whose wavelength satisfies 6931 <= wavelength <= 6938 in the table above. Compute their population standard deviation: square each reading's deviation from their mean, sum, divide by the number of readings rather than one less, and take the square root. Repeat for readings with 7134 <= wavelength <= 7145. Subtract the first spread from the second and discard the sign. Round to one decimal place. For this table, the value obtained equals 4.2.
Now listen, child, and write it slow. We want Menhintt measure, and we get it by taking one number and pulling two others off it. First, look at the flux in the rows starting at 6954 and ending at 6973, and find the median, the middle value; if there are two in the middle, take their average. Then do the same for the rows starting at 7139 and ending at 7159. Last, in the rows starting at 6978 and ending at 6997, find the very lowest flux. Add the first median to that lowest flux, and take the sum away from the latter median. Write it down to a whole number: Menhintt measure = -50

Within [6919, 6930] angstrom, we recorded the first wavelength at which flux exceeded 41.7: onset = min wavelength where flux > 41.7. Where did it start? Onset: 6919.52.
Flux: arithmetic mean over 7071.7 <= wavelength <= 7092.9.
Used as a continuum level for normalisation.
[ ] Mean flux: 38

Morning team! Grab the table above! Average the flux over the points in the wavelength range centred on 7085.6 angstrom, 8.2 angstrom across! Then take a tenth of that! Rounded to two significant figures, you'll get 4.1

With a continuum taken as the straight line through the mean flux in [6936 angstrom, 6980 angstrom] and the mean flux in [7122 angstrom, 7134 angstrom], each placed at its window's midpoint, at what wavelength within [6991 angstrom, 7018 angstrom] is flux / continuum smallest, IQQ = 7014.16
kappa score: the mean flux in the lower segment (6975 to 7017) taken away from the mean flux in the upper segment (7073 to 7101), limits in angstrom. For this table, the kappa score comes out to -7.1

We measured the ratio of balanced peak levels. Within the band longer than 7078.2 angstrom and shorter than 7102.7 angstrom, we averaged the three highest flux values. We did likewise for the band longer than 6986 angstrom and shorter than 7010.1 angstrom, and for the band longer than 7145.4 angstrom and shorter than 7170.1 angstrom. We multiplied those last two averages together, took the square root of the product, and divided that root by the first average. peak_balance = 1.08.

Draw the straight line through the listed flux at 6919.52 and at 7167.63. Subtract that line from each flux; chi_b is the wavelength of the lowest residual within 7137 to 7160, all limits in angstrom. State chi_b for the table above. 7152.79 angstrom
